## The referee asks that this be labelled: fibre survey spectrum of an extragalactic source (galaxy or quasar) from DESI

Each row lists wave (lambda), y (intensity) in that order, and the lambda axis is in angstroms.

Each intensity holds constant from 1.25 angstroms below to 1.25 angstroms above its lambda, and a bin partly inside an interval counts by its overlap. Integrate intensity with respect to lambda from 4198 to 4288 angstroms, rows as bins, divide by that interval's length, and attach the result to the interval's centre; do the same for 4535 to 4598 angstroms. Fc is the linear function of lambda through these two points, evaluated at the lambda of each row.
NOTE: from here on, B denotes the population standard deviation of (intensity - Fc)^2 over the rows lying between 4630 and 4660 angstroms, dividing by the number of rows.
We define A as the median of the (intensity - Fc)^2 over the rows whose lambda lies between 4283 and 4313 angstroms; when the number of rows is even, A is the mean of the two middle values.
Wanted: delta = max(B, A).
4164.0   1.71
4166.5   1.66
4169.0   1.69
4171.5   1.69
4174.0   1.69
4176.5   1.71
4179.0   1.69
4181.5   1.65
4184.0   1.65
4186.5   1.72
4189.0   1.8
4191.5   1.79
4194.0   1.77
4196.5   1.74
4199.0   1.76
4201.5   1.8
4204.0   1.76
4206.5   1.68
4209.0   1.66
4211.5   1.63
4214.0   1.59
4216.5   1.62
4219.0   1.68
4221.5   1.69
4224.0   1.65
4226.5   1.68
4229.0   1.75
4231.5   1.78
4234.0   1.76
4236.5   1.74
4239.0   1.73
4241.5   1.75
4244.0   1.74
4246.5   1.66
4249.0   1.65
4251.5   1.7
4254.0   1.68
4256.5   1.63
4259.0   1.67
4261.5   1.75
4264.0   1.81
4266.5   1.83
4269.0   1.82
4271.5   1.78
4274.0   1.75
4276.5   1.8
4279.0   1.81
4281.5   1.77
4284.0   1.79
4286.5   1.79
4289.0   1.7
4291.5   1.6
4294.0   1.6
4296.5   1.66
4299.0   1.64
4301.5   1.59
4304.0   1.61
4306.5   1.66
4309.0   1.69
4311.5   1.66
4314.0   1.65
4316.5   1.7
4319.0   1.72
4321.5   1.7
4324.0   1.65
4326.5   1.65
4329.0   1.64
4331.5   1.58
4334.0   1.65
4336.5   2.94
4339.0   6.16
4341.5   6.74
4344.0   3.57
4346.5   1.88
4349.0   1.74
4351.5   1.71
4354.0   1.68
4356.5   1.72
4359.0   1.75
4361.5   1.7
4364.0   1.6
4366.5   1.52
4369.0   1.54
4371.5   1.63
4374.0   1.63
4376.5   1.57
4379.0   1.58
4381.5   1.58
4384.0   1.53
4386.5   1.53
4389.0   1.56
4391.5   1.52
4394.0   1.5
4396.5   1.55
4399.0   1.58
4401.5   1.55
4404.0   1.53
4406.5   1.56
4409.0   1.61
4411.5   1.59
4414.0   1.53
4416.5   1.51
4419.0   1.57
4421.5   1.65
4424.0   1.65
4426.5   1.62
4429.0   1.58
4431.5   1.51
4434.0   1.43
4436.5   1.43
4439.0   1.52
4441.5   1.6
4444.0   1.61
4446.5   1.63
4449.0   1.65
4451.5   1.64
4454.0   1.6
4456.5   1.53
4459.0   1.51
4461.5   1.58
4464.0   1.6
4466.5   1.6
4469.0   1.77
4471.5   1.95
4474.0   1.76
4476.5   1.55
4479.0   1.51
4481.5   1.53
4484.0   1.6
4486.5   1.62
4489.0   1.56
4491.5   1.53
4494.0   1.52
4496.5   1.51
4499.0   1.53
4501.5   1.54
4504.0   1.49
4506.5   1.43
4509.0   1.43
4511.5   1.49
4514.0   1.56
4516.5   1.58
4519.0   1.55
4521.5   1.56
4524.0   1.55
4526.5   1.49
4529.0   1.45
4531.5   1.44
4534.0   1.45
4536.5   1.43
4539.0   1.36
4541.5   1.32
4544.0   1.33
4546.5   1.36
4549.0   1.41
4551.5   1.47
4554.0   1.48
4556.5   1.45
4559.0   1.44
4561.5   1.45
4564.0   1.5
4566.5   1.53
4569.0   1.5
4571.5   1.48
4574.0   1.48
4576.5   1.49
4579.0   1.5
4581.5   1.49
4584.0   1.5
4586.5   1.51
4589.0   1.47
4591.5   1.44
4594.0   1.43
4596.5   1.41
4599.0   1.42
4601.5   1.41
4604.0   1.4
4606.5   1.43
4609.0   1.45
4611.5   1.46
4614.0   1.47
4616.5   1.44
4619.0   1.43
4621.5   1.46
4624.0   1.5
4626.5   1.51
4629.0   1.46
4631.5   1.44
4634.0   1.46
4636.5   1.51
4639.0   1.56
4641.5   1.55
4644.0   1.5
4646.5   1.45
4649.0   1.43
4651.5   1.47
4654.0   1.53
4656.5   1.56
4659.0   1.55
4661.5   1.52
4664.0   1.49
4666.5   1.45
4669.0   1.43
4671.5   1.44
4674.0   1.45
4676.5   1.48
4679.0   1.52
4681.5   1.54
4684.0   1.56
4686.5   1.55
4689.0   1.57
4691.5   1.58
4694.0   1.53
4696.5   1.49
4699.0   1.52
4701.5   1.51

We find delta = 0.012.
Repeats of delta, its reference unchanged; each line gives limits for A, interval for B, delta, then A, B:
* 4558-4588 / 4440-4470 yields 0.015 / 0.003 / 0.015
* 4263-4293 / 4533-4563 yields 0.010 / 0.010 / 0.008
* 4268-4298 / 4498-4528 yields 0.007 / 0.007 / 0.002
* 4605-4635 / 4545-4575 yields 0.003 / 0.003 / 0.003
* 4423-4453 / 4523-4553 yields 0.008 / 0.005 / 0.008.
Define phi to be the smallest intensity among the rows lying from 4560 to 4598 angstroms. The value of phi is 1.41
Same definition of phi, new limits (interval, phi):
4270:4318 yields 1.59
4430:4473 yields 1.43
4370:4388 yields 1.53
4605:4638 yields 1.43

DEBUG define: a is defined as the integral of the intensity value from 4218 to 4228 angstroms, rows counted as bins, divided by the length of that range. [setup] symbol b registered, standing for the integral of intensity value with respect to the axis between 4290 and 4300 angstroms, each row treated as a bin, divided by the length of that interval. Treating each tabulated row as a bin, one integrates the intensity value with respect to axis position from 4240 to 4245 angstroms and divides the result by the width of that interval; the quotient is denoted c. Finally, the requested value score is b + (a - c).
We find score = 1.6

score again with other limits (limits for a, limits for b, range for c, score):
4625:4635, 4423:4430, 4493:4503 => 1.6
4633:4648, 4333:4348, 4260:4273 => 3.5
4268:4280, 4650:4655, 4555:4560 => 1.8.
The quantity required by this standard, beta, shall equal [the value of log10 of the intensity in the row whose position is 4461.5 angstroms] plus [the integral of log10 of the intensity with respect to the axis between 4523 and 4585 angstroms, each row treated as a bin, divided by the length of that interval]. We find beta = 0.361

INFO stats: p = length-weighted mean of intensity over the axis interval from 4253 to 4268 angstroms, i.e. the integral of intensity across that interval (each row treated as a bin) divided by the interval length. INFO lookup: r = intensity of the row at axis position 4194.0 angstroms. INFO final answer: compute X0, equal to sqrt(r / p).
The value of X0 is 1.01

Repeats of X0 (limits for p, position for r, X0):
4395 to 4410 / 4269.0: 1.08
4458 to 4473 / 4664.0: 0.94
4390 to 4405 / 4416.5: 0.99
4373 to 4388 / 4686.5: 0.99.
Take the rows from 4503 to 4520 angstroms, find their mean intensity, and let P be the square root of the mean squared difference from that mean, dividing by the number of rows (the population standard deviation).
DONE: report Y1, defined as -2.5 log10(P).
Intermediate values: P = 0.057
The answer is 3.1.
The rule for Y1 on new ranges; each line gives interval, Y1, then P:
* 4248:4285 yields 3.0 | 0.064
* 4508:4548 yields 2.7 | 0.083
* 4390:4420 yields 3.7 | 0.032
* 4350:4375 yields 2.8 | 0.074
